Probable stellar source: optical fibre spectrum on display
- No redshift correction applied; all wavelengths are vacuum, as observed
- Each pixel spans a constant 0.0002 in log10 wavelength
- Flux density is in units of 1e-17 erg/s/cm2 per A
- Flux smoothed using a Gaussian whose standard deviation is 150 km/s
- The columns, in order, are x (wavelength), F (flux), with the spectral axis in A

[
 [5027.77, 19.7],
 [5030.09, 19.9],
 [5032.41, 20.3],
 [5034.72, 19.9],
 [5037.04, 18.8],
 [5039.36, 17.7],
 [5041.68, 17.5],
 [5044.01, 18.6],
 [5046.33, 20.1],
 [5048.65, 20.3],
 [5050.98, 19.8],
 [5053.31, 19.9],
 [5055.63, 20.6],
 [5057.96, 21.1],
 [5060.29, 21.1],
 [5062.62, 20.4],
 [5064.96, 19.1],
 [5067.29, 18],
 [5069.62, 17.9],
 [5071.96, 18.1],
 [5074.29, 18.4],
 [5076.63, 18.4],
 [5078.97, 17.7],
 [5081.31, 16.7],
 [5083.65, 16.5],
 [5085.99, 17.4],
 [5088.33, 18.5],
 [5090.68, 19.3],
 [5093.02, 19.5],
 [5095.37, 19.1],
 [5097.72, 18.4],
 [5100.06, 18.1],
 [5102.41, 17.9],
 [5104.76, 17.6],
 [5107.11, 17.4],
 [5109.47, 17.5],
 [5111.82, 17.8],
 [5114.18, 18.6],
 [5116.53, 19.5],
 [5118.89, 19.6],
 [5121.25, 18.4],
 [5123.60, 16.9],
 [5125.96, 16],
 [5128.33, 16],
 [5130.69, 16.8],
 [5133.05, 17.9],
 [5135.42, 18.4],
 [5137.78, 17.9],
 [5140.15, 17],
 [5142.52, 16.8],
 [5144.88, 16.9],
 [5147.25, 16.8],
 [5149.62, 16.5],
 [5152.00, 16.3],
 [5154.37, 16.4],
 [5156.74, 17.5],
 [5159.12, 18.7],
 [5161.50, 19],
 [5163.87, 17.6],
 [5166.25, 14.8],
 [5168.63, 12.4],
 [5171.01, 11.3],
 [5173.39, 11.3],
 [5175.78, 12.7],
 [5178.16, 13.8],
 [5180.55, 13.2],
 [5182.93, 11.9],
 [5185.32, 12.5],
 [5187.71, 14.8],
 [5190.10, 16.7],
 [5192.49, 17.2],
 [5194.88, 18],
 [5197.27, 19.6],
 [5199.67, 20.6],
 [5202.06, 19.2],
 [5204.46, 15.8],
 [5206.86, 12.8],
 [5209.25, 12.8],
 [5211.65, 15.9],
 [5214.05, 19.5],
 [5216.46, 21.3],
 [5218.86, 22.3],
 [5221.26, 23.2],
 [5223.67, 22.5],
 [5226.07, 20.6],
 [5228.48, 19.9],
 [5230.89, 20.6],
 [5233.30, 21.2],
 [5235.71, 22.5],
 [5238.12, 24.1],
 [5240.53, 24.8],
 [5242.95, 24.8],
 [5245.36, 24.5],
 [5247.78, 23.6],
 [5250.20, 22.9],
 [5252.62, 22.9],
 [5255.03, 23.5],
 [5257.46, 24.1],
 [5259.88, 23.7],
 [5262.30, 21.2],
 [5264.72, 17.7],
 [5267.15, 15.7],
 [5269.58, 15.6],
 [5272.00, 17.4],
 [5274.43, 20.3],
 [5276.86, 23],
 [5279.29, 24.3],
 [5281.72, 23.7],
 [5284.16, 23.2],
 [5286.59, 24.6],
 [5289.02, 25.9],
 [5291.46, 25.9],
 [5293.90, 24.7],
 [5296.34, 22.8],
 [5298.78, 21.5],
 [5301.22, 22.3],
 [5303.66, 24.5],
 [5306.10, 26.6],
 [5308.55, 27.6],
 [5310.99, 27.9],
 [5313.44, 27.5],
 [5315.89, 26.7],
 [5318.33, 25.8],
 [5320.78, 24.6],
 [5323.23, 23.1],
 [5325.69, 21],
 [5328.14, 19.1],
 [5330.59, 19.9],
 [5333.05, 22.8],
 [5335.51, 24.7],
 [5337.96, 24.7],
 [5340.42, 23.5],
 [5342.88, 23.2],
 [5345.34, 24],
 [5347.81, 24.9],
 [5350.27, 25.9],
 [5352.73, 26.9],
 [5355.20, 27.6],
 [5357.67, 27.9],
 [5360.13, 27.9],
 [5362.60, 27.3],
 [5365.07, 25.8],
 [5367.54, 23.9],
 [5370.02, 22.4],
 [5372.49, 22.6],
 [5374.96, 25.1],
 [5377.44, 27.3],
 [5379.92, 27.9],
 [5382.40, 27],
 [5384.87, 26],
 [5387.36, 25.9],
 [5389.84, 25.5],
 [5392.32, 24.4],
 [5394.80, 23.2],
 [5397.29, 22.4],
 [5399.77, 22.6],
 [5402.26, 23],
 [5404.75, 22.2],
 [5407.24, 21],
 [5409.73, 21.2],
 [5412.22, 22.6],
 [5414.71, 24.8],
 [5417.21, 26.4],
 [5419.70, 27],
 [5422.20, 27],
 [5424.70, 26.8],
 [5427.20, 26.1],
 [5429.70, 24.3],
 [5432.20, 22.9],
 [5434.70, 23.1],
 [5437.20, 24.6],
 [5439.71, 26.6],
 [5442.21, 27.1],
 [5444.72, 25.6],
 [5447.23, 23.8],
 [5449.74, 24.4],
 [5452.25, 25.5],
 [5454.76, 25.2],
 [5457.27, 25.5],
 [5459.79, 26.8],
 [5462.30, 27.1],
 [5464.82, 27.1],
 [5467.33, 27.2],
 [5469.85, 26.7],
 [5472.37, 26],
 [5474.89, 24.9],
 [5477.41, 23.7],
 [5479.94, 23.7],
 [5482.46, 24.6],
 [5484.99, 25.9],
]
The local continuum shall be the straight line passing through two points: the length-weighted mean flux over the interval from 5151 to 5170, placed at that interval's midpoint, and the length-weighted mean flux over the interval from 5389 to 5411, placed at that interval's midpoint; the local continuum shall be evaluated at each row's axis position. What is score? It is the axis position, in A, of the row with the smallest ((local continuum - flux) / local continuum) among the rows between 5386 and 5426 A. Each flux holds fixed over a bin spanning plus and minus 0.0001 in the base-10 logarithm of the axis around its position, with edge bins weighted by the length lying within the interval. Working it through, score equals 5419.70 A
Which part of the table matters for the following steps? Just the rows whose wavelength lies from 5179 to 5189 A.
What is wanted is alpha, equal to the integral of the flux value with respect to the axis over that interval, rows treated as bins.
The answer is 132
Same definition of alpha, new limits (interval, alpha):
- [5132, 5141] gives 160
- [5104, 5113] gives 158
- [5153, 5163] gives 179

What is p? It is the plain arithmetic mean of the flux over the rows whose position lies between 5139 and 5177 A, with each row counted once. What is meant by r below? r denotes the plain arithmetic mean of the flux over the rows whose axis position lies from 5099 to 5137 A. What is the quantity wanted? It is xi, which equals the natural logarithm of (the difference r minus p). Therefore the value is 0.71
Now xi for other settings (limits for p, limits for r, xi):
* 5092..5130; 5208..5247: 1.18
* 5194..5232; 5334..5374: 1.82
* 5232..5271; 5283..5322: 1.13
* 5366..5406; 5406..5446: -1.03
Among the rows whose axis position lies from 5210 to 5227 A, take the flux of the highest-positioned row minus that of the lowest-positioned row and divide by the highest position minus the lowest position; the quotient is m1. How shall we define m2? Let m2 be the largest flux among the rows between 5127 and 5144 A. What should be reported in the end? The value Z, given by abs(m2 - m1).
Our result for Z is 18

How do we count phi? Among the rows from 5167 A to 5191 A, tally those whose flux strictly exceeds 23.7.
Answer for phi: 0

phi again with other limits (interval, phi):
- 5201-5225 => 0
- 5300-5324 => 8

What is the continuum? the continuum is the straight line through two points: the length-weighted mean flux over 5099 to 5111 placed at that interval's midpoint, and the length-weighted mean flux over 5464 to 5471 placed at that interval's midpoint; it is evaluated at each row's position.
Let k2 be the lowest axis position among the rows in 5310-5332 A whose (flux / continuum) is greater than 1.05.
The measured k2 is 5310.99 A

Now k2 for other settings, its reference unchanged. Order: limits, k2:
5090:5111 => 5090.68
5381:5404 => 5382.40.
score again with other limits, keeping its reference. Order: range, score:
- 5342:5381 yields 5357.67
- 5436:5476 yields 5442.21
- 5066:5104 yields 5093.02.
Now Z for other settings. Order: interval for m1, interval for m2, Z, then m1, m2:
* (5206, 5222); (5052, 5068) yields 20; 0.7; 21.1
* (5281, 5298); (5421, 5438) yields 27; -0.1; 27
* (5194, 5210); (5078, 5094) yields 20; -0.4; 19.5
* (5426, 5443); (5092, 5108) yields 19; 0.1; 19.5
